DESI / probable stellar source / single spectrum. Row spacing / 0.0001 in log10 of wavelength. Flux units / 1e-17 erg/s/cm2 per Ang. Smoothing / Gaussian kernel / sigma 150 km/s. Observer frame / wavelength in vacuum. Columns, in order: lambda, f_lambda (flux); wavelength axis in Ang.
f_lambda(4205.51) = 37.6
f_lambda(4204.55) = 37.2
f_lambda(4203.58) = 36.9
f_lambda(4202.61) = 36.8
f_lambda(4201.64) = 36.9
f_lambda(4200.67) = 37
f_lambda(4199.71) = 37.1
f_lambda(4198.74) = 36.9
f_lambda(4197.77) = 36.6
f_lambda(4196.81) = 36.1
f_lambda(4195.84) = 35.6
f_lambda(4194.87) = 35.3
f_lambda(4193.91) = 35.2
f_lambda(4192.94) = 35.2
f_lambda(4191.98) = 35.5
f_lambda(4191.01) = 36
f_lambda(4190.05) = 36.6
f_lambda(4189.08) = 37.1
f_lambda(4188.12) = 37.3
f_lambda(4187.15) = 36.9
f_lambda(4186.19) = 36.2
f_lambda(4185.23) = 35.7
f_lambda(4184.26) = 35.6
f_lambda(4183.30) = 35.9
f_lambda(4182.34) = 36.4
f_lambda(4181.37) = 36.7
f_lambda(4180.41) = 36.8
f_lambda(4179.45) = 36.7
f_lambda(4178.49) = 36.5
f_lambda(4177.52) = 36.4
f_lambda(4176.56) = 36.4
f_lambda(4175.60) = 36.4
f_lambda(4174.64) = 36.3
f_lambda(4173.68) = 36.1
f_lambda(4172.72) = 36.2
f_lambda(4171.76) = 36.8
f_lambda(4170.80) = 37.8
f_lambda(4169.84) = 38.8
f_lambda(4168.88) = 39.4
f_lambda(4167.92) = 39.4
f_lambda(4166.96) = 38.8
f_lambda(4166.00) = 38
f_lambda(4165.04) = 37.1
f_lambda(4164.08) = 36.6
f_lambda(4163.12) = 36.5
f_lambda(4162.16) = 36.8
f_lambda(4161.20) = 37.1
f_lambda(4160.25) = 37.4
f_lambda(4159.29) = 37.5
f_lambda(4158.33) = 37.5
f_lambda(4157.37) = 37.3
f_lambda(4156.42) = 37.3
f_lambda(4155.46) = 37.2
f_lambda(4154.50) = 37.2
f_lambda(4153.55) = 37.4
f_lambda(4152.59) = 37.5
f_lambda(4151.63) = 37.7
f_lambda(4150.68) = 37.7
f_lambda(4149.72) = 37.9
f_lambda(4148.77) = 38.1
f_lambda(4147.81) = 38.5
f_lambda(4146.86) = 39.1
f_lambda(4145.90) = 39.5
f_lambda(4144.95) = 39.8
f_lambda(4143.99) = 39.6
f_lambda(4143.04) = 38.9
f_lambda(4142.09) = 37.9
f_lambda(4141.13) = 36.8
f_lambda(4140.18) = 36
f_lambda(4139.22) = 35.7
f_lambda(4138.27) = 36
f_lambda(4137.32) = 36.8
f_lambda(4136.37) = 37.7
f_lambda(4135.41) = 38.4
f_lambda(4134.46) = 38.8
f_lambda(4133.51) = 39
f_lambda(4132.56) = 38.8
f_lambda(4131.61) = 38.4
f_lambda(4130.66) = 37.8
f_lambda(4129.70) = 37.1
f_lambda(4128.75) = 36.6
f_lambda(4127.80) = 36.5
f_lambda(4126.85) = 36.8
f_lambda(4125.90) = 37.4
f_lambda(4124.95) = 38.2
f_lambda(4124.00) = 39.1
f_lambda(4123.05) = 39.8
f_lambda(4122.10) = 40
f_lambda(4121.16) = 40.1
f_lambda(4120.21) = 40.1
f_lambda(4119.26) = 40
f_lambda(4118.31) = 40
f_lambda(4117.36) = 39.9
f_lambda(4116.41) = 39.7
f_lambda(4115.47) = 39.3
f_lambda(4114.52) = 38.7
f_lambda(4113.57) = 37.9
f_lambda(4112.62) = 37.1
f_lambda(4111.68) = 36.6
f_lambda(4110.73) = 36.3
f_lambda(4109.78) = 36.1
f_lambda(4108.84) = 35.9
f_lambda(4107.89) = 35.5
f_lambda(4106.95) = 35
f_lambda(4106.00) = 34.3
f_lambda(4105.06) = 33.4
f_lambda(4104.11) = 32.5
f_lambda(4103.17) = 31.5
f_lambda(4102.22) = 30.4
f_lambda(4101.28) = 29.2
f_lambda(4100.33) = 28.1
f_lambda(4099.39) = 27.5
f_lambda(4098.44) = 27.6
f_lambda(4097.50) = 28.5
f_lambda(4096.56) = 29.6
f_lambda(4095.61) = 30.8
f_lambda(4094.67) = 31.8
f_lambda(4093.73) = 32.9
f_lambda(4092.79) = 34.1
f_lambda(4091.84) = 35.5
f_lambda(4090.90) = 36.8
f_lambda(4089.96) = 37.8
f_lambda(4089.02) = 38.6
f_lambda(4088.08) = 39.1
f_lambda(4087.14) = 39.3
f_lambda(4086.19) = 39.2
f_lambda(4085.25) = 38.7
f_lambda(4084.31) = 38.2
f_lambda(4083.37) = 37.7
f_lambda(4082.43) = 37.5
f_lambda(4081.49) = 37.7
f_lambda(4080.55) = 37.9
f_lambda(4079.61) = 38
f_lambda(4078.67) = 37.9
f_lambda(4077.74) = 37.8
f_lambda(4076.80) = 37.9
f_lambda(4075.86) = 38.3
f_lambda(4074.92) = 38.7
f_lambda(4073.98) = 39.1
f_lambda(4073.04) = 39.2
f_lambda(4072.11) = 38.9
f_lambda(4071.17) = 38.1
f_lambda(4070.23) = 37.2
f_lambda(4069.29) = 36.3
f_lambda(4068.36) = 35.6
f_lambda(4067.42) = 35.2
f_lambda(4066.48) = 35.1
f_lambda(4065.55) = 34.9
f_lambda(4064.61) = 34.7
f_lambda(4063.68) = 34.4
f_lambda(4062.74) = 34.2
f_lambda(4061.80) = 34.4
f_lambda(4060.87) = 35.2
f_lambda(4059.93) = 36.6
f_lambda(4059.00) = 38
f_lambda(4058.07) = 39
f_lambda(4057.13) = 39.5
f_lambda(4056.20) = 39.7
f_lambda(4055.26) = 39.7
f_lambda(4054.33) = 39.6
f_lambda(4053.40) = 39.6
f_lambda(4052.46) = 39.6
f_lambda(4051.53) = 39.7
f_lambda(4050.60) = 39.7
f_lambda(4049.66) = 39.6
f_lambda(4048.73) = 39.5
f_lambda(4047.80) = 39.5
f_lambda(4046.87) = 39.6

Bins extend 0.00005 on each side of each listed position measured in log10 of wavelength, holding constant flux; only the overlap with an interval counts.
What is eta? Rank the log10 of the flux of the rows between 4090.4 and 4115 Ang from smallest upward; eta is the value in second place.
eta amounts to 1.44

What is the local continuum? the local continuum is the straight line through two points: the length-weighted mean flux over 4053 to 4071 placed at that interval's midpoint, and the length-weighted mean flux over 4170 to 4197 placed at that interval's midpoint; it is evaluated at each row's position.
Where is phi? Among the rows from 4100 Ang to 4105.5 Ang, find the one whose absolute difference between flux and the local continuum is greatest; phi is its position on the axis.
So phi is 4100.33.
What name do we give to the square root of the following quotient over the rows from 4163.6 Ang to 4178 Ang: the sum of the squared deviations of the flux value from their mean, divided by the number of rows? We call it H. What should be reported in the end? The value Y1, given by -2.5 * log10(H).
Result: -0.2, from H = 1.2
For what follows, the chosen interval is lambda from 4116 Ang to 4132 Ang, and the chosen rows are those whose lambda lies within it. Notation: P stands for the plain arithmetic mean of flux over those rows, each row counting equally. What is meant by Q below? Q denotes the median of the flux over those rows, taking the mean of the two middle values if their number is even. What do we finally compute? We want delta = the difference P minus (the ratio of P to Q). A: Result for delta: 37.7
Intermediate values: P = 38.7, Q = 39.10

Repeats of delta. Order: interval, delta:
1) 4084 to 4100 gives 33.5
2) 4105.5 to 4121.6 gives 36.8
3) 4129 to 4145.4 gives 36.9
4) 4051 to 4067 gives 36.3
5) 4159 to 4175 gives 36.4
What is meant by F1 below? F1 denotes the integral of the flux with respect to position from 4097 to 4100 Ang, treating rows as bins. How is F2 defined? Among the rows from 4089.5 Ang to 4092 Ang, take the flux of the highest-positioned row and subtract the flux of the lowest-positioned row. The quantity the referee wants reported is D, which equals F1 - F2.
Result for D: 86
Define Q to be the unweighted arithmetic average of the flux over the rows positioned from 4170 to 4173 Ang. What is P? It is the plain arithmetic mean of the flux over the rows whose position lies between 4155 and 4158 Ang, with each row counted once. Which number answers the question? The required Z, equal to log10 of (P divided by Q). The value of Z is 0.004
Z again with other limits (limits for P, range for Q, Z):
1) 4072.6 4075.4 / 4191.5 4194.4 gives 0.043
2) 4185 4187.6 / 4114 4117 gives -0.034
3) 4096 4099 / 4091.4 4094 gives -0.078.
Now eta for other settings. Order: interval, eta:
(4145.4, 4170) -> 1.56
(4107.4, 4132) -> 1.56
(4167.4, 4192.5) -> 1.55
